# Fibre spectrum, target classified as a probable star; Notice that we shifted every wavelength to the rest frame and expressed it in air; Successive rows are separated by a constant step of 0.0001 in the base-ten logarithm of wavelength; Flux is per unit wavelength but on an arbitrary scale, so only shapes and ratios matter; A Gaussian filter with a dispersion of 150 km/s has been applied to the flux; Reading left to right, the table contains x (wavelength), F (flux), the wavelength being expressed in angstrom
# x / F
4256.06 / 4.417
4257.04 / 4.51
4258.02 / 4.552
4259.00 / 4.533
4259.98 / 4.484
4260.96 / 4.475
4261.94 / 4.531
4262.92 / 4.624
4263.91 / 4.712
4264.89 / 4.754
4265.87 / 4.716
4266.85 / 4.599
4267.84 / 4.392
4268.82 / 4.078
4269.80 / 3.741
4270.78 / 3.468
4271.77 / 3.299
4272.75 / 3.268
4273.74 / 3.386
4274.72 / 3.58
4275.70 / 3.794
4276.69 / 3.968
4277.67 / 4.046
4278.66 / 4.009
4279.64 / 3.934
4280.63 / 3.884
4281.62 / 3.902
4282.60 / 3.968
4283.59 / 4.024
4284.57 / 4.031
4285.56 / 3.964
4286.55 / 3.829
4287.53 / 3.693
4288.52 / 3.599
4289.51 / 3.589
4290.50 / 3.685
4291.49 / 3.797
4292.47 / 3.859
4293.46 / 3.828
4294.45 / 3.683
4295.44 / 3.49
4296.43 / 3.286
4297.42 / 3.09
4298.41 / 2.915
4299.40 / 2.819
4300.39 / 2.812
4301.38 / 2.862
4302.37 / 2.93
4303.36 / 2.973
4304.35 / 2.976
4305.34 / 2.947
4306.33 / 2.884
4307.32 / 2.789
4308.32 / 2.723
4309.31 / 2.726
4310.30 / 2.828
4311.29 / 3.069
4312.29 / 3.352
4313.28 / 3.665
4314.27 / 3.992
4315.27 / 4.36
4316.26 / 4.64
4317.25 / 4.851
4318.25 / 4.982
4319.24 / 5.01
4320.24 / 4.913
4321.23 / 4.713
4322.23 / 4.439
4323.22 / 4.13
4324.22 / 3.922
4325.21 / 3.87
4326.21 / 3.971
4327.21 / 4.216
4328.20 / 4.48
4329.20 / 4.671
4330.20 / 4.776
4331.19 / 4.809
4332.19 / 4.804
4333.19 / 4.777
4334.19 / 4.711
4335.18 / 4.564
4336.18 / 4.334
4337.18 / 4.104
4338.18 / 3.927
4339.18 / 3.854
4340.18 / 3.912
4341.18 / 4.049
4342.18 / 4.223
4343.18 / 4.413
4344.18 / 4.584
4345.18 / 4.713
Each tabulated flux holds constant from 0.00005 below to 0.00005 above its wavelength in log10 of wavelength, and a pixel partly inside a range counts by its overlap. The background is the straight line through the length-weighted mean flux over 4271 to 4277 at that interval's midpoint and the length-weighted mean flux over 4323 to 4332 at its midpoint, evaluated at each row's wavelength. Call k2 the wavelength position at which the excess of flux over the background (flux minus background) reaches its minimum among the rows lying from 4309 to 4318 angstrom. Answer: 4309.31 angstrom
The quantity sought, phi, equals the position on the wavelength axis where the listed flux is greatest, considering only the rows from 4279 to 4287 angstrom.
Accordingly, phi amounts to 4284.57 angstrom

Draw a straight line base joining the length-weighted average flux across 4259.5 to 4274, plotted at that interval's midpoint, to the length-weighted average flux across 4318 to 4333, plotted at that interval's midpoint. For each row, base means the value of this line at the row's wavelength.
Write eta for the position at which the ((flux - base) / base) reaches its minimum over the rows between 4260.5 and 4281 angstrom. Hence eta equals 4272.75 angstrom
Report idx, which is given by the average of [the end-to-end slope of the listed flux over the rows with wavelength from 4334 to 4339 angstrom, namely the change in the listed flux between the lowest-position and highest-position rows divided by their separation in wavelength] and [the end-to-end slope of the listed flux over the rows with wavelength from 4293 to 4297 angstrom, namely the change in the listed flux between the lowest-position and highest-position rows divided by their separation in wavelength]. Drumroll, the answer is -0.19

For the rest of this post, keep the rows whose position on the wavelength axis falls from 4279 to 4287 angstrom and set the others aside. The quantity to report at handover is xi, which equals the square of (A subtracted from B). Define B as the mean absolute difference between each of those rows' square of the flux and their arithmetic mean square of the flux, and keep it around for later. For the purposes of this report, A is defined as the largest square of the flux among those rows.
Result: 250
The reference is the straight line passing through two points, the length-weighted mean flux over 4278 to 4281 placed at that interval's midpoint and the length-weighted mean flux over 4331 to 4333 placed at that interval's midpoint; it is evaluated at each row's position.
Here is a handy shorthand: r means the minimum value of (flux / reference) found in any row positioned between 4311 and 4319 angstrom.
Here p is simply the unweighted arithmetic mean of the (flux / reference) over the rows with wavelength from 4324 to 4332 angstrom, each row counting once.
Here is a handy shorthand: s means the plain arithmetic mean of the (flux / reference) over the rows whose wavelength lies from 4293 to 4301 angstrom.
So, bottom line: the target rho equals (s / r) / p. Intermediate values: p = 0.92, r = 0.69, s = 0.77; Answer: 1.2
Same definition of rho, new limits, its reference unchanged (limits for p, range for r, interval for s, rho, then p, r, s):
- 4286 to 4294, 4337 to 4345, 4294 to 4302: 1.0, 0.91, 0.79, 0.74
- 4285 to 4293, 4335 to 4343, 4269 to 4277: 1.3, 0.92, 0.79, 0.93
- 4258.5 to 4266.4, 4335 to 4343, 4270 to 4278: 0.9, 1.25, 0.79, 0.93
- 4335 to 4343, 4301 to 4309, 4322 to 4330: 1.7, 0.84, 0.62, 0.90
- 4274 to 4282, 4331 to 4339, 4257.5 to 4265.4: 1.6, 0.99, 0.80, 1.25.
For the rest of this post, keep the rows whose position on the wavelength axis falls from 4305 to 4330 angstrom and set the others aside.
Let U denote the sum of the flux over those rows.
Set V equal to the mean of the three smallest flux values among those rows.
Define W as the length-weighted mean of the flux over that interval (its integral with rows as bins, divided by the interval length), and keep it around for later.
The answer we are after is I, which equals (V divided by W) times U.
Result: 68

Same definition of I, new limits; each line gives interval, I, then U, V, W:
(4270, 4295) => 83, 94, 3.3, 3.76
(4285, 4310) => 69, 82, 2.7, 3.27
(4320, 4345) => 97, 109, 3.9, 4.37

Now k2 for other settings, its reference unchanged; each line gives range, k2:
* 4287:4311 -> 4309.31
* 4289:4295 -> 4289.51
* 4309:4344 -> 4309.31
